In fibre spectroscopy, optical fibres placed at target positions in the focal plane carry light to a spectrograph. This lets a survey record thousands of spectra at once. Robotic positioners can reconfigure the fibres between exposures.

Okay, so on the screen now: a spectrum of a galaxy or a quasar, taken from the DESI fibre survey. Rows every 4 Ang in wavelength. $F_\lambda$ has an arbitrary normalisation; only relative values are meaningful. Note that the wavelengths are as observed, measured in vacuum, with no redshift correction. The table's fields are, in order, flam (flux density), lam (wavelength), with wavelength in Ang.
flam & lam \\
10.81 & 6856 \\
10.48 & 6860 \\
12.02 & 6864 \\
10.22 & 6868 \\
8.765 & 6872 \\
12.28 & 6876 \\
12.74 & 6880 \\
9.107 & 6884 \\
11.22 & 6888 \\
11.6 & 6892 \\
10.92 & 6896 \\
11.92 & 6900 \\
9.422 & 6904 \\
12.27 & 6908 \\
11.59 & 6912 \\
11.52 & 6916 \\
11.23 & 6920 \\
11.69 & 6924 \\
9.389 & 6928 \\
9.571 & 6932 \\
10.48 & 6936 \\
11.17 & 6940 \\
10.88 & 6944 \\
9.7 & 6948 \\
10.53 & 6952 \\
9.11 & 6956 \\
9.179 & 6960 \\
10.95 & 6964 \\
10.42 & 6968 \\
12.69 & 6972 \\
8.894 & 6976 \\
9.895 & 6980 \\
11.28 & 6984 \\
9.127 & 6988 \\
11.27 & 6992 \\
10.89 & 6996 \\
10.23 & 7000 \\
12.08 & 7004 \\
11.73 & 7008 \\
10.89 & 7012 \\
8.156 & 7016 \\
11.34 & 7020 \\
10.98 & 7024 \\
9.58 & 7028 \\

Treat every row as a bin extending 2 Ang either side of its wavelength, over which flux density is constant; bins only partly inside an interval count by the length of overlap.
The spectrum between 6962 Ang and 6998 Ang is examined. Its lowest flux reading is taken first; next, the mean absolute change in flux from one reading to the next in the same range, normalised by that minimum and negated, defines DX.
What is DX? -0.19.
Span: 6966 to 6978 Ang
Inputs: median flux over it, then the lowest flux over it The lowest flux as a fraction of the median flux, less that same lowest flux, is -8.0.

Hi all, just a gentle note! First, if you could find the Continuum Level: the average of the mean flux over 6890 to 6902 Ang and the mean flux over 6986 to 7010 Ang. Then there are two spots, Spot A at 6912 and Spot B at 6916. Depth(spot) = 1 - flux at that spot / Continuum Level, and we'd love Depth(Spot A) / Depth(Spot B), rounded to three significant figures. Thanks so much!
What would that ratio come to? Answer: 1.21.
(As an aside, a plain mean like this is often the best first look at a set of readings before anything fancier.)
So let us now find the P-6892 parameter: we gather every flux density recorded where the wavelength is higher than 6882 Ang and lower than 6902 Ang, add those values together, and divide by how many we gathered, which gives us 11.0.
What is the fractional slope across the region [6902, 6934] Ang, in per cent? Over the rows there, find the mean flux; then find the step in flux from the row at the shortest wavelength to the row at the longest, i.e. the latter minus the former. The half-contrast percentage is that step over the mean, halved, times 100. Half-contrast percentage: 1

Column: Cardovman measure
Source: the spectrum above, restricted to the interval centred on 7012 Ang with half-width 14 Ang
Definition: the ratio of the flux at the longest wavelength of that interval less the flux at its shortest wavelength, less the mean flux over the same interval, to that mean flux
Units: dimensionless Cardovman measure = -0.93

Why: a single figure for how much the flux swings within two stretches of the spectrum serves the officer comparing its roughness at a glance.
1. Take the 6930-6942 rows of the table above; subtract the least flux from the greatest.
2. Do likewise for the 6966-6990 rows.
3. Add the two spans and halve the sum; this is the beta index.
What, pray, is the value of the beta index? 2.7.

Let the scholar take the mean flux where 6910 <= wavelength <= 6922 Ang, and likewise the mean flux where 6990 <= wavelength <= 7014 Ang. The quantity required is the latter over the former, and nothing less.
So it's 0.98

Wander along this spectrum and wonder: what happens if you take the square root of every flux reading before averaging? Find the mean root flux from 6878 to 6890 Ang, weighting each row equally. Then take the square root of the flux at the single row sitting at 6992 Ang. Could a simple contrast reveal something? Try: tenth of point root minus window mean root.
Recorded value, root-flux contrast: -2.98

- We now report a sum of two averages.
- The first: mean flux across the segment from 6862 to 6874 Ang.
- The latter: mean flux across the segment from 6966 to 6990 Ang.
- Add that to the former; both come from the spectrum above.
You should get 20.7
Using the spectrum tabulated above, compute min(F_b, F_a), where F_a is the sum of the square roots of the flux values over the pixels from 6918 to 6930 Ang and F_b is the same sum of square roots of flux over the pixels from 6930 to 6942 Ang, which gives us 9.67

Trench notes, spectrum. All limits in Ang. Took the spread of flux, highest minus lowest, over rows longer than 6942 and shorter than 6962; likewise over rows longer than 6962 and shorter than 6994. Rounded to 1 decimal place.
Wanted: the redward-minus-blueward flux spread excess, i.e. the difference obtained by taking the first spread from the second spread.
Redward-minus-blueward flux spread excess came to 2.0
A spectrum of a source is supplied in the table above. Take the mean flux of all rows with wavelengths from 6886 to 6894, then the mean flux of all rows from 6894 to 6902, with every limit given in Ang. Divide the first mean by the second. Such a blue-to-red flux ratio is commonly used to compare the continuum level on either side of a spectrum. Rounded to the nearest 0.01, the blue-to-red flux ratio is 1.00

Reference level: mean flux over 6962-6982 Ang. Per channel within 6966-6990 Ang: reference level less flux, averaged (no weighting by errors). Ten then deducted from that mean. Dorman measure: -9.8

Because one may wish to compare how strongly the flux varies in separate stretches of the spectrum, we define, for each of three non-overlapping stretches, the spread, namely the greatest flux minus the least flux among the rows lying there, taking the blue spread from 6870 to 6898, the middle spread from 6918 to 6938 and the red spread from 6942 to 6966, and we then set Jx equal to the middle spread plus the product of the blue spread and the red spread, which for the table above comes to 10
